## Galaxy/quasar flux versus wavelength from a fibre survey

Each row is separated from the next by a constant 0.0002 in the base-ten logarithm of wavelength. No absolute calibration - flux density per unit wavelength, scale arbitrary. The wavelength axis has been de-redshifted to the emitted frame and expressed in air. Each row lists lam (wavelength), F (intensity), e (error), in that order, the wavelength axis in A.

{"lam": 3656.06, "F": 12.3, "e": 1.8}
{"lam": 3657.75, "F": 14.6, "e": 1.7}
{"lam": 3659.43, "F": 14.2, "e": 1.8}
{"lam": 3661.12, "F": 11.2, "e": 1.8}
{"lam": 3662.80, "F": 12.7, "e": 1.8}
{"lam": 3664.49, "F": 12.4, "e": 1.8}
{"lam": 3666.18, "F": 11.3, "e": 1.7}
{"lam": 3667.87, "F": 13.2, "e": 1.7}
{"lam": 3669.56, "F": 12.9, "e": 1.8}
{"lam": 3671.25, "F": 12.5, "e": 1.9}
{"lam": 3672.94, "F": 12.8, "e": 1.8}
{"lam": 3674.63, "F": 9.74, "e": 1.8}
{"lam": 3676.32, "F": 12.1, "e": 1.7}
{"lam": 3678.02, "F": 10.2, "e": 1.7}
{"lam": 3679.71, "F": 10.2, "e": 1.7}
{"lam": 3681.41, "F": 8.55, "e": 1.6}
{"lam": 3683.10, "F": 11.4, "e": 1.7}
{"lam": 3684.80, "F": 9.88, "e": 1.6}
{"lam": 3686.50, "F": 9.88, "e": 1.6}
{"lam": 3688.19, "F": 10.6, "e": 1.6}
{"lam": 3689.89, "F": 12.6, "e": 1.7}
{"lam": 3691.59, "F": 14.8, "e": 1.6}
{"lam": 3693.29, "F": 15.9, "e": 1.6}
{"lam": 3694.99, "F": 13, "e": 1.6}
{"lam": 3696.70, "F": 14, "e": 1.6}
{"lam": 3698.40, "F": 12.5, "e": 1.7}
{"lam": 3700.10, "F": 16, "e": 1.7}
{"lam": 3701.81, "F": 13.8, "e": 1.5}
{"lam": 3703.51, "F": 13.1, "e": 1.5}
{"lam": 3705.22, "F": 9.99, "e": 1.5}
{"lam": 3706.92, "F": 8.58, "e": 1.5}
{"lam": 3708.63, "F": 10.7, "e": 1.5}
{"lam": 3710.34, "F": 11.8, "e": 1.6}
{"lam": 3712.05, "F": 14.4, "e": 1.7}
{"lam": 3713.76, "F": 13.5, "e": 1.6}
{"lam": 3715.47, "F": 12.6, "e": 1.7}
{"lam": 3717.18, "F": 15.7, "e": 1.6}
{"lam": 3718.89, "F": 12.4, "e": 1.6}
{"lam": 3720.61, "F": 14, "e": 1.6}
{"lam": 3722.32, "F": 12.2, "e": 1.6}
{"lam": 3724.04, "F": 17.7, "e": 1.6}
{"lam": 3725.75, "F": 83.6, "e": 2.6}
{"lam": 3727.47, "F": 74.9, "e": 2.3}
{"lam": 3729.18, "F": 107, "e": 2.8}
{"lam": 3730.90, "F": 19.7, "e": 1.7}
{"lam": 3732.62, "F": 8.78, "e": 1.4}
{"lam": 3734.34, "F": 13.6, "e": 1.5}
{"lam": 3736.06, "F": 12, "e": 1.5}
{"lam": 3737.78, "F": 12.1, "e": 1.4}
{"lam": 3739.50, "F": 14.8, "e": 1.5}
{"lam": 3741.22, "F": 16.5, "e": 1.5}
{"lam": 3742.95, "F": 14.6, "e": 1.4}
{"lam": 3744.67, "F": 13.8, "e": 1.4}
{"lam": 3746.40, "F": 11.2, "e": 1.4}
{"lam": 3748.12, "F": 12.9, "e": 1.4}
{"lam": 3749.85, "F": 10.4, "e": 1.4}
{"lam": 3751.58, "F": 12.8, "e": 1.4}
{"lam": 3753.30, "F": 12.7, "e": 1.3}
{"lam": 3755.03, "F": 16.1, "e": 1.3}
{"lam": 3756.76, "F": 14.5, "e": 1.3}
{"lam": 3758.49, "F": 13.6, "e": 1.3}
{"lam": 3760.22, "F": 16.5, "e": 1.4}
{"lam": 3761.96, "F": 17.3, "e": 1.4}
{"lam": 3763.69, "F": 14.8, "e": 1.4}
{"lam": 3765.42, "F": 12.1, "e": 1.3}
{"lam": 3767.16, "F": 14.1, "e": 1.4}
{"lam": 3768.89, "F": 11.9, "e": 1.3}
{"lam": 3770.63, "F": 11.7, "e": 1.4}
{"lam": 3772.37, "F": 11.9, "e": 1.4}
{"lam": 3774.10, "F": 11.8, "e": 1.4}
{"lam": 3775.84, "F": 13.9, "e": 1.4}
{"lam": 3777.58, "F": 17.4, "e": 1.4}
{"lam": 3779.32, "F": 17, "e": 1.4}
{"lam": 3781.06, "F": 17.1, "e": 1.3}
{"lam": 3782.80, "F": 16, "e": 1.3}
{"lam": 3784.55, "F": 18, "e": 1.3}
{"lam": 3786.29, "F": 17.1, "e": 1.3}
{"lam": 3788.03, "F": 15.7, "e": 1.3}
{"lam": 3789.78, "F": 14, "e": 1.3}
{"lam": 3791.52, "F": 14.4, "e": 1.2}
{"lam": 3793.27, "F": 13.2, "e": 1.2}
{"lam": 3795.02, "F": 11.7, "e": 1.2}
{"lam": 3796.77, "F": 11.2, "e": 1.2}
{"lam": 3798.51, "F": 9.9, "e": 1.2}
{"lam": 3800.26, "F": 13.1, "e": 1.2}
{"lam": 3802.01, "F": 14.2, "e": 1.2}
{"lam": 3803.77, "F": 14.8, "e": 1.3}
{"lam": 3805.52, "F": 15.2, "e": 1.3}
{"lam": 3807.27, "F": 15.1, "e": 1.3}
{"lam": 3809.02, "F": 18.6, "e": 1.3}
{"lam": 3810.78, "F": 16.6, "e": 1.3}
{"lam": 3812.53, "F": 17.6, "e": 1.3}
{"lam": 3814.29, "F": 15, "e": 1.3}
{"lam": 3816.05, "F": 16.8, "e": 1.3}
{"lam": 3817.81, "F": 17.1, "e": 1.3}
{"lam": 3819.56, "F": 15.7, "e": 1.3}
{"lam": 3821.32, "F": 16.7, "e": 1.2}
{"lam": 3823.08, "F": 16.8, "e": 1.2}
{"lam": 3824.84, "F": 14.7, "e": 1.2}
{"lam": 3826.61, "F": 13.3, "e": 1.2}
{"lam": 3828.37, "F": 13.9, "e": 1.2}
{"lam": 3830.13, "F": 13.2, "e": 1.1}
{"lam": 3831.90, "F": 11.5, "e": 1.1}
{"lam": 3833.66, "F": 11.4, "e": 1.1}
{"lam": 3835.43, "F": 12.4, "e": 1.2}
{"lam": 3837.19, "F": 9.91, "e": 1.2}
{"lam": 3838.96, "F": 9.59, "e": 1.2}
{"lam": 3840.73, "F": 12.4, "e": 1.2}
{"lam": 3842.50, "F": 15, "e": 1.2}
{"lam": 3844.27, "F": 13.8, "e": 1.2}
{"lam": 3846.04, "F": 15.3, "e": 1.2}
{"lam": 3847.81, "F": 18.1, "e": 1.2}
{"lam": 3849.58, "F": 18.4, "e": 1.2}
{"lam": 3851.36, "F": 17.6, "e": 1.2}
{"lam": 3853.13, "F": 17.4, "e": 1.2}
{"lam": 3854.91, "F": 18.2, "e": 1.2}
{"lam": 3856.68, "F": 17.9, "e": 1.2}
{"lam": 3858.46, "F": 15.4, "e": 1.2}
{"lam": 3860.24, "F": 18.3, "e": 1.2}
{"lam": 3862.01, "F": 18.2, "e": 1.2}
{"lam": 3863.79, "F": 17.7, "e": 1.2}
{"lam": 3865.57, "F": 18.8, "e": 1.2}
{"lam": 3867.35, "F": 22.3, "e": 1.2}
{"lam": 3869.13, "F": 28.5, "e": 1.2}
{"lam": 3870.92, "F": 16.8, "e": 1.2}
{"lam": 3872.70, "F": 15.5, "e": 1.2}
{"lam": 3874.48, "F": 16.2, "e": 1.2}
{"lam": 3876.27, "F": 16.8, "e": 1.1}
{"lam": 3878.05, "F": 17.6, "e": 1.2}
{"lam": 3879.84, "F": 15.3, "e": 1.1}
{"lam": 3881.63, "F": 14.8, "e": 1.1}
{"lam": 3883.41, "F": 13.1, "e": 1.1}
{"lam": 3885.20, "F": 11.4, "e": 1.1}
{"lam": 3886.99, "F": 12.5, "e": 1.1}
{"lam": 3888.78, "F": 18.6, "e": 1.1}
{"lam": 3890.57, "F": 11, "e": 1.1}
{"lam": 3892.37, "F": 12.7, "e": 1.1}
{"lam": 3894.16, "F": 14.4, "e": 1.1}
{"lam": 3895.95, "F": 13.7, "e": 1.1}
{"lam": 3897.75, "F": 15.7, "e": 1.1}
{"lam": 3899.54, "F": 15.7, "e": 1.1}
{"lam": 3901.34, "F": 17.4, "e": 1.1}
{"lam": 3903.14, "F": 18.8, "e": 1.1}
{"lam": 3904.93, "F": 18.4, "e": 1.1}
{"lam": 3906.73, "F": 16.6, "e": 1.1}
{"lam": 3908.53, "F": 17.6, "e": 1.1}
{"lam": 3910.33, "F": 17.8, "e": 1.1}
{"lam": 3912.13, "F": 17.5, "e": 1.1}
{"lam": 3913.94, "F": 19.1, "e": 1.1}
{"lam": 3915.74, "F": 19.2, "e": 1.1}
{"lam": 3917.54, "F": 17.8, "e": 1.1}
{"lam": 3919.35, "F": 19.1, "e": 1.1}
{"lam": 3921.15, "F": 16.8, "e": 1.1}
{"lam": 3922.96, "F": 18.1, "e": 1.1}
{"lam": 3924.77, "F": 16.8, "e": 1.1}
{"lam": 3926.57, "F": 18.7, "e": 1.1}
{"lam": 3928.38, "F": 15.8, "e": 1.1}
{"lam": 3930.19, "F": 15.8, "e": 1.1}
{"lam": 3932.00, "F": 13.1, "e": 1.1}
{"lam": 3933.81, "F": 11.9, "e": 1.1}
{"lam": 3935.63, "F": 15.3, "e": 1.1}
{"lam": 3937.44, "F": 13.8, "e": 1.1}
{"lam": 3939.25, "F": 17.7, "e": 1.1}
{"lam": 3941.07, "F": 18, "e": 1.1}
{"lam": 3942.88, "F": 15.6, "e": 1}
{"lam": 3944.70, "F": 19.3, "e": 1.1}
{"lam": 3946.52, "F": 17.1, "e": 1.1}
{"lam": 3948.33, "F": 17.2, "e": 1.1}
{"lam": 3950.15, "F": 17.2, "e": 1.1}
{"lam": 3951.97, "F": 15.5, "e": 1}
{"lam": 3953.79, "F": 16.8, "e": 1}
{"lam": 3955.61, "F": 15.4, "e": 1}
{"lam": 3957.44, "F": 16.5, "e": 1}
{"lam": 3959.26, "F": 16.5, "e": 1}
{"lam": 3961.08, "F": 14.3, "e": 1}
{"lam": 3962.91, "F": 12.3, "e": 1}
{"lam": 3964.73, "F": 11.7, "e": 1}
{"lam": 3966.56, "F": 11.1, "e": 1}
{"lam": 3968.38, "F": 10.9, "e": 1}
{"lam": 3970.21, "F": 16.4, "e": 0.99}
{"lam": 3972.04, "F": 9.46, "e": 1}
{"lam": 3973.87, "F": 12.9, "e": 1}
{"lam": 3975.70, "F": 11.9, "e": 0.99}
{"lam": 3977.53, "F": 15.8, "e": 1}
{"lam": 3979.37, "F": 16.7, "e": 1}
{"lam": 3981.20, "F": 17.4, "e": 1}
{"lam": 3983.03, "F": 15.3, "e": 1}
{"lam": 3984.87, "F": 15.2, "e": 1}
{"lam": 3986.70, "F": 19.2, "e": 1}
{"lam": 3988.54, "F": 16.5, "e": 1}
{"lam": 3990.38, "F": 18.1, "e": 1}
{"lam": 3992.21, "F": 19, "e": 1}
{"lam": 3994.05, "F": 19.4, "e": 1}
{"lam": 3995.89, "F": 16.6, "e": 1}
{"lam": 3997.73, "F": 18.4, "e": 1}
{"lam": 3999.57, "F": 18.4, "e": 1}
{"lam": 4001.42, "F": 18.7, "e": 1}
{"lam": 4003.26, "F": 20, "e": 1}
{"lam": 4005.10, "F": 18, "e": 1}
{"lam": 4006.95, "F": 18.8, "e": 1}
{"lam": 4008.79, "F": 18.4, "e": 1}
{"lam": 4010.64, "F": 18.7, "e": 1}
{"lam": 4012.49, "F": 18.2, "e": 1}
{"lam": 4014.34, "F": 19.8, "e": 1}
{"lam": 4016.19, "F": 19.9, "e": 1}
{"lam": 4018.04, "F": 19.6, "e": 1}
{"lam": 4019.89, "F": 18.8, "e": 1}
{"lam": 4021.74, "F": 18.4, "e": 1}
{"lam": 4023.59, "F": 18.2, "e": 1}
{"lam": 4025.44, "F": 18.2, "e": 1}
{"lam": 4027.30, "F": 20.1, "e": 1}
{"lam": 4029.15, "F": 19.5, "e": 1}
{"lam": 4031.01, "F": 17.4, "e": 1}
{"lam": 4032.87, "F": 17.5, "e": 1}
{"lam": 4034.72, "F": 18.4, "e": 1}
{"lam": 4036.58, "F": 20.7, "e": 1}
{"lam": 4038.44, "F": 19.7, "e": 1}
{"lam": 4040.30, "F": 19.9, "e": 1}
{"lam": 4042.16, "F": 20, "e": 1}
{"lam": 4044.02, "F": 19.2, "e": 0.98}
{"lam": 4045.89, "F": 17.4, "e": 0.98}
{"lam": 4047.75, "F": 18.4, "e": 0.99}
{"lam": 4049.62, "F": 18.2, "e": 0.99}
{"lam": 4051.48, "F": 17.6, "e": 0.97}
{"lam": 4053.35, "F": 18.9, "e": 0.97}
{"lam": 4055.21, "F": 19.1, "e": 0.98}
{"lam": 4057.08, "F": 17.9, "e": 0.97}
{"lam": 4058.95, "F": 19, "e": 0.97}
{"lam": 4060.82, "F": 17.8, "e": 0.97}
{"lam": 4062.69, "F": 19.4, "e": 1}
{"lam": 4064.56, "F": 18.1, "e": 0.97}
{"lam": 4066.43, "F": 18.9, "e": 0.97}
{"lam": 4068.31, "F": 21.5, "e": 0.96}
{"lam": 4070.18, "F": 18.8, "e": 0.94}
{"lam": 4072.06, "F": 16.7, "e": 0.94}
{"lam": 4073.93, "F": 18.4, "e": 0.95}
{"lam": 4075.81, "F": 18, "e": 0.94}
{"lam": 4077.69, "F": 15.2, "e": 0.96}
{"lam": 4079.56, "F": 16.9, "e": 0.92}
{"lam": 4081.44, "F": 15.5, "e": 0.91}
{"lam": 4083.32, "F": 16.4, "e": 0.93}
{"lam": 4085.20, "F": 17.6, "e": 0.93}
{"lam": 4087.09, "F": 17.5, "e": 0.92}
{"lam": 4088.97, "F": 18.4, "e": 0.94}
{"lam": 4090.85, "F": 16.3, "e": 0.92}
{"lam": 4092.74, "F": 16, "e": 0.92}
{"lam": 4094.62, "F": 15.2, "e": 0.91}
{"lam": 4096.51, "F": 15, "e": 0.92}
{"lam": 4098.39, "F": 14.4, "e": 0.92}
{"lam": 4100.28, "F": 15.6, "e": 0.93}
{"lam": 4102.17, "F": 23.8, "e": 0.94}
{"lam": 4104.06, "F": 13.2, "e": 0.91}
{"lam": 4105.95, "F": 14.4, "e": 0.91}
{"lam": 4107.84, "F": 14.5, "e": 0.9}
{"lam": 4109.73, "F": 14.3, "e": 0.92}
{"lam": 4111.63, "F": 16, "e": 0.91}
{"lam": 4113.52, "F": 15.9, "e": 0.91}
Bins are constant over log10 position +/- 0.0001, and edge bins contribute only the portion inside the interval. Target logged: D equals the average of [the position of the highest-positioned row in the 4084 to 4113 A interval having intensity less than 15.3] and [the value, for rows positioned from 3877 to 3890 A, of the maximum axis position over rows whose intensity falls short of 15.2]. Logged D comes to 3998.4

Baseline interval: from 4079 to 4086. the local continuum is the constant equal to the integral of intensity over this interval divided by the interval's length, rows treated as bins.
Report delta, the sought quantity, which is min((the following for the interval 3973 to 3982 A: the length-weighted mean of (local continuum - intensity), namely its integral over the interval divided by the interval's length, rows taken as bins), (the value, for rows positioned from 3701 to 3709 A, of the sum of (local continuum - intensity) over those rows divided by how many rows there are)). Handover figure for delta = 1.6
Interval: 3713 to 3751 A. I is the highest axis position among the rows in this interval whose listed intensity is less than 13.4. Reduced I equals 3749.85 A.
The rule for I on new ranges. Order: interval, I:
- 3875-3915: 3892.37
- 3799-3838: 3837.19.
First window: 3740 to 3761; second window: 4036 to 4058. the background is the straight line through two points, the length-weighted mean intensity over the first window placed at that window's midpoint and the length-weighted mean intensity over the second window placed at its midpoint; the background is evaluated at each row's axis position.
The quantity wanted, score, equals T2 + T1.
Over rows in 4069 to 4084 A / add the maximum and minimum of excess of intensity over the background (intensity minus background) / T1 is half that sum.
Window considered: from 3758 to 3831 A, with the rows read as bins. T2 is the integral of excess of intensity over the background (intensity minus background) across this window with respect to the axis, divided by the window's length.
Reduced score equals -2.1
